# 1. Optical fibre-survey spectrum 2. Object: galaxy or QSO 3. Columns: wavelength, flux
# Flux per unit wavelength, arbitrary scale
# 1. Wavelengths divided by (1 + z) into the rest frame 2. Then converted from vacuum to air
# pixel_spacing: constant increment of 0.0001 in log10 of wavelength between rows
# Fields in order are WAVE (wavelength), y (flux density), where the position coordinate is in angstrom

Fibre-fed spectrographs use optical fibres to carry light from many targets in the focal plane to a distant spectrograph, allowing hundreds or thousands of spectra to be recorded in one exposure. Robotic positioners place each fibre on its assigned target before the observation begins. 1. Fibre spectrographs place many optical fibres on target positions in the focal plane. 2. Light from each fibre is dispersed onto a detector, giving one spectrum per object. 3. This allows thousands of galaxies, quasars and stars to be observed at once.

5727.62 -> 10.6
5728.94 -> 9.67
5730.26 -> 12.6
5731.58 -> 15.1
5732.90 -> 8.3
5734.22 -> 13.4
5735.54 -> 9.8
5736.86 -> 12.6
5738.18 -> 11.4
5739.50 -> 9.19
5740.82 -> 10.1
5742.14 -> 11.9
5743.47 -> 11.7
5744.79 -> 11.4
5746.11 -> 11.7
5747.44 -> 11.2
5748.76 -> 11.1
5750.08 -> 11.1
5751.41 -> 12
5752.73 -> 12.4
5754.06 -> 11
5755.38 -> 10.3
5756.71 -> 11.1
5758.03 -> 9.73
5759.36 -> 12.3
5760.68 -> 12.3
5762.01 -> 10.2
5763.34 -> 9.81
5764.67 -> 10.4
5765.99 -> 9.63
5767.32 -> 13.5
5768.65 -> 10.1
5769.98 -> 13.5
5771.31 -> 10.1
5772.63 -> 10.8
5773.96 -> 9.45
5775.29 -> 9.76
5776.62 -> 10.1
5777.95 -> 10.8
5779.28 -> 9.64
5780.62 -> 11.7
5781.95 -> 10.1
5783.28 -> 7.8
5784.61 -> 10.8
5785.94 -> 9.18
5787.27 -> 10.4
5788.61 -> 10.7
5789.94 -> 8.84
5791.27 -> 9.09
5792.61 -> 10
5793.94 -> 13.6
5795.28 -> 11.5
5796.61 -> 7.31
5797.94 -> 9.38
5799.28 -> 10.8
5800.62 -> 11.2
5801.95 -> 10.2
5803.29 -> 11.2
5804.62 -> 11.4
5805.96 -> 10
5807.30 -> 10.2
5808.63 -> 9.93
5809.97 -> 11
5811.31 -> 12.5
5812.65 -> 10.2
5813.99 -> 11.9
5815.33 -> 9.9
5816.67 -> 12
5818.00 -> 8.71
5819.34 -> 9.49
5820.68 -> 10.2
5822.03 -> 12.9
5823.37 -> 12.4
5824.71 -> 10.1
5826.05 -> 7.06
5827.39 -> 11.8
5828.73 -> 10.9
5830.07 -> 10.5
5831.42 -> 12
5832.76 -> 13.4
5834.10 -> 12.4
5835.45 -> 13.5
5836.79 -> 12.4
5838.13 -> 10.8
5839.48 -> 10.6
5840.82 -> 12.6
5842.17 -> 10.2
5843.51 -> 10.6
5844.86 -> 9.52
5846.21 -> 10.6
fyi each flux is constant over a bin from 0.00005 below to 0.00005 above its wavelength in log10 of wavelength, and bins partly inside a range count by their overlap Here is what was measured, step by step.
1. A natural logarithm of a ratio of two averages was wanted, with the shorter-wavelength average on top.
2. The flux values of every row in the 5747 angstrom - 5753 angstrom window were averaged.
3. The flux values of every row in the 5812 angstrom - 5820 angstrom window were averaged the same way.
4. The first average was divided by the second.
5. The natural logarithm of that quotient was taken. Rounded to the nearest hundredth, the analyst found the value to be 0.11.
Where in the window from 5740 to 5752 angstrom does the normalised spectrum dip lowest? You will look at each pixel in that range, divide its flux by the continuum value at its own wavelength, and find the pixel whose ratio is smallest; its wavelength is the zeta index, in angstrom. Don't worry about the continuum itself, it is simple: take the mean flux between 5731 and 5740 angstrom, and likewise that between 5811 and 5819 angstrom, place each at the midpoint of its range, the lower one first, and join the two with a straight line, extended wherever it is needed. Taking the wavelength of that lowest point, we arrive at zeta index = 5740.82 angstrom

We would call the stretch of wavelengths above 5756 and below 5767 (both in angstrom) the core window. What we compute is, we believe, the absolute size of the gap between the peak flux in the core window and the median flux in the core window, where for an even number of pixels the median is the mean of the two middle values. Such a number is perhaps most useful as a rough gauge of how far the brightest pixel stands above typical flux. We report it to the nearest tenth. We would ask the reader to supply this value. 2.0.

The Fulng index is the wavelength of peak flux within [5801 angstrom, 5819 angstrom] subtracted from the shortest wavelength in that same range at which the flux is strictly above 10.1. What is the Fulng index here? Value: -9.4 angstrom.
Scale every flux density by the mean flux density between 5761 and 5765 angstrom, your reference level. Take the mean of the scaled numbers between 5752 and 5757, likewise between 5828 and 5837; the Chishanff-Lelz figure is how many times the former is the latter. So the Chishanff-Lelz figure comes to 0.92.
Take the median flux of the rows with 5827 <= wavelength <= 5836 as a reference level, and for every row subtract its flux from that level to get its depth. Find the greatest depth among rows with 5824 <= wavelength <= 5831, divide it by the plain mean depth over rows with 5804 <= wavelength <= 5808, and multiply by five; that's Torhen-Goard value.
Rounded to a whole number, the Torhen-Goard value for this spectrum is 17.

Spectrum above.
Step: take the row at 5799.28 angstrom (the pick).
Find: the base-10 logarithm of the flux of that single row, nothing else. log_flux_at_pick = 1.033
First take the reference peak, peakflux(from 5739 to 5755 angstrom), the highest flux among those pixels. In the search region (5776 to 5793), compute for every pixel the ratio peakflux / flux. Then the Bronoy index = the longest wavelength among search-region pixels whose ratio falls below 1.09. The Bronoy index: 5780.62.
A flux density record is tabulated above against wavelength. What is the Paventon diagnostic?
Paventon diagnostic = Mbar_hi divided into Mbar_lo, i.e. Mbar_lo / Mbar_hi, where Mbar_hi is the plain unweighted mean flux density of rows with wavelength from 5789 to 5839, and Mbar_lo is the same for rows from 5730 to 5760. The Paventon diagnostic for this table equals 1.05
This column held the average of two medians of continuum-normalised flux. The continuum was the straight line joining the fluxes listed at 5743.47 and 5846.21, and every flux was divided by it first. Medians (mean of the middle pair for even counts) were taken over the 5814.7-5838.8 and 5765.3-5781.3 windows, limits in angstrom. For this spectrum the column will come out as 0.970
